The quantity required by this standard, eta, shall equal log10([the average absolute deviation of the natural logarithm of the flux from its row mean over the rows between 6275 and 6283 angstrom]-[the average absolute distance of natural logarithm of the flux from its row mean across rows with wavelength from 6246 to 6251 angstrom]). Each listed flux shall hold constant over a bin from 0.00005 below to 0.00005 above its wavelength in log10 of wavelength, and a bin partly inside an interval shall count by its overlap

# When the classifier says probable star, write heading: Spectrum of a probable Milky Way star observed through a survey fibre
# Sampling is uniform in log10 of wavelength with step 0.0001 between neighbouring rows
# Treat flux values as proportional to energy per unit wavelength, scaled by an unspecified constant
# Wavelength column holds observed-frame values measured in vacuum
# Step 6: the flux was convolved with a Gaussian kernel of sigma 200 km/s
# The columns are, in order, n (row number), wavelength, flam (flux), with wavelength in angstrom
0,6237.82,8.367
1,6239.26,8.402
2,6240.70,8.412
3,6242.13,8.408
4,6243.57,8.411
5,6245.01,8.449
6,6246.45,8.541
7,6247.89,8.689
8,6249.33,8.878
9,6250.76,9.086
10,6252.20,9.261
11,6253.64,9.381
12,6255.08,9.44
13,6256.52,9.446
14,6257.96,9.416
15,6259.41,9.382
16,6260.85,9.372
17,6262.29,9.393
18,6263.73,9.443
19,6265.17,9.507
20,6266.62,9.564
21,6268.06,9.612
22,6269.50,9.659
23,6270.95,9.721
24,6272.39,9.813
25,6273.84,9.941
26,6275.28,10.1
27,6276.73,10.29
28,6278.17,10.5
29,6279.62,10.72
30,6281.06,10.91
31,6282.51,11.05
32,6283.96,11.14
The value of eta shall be -2.13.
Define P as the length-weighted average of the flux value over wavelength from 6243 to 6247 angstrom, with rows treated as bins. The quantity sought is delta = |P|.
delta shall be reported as 8.5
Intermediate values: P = 8.5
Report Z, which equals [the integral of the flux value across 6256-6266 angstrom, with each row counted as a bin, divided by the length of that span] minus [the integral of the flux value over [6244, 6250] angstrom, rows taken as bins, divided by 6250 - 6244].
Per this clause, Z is 0.8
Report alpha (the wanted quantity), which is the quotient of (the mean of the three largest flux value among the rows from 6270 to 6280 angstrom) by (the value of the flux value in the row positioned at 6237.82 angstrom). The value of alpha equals 1.26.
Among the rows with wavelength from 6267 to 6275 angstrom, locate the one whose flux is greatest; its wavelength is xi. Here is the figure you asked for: 6273.84 angstrom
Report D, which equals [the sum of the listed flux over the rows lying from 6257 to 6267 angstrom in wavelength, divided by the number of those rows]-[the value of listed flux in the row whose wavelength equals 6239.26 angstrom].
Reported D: 1.0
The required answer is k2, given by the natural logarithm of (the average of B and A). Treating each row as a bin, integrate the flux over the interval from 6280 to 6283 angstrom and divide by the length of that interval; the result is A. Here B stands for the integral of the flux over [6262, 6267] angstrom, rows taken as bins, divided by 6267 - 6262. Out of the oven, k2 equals 2.32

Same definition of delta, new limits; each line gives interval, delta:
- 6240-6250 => 8.5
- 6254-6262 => 9.4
